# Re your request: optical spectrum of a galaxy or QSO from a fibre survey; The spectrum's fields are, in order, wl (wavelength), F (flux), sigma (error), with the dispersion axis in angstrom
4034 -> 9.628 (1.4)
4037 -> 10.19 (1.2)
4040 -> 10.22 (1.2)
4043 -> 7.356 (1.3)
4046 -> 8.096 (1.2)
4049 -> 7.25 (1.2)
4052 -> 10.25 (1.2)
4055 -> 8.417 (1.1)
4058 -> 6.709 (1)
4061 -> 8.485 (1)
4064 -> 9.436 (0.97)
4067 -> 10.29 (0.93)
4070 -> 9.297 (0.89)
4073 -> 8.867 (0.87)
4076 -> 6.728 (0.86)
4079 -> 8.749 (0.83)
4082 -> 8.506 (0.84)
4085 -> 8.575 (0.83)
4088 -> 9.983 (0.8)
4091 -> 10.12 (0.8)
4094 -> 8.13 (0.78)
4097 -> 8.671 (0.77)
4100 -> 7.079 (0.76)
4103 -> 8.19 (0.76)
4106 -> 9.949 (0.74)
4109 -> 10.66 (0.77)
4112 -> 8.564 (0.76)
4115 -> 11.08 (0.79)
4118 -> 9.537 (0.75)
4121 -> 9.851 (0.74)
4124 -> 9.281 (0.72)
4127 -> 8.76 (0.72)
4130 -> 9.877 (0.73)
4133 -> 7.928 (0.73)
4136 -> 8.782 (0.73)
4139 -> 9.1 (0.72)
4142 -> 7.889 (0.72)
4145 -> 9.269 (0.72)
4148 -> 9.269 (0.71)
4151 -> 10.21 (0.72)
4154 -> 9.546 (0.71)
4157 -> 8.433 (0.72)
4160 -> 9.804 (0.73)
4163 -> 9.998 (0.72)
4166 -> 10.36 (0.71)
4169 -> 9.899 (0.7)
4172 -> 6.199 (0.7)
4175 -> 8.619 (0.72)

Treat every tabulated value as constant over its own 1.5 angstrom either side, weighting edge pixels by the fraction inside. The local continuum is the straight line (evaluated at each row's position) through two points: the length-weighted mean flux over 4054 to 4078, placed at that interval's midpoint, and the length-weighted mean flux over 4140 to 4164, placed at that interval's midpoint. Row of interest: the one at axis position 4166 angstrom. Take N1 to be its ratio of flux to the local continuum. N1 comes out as 1.10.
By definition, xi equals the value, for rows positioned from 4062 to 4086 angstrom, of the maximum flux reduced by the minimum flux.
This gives 3.6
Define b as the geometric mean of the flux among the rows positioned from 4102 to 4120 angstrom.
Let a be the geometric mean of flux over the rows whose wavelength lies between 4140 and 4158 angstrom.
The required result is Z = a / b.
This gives 0.94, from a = 9.1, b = 9.6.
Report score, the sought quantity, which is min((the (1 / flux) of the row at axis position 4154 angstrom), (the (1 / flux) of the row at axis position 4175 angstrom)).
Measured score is 0.105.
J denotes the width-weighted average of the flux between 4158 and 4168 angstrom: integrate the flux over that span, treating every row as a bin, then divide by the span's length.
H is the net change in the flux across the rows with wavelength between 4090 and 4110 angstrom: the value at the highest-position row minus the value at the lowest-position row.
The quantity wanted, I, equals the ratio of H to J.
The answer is 0.05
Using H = 0.5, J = 10.0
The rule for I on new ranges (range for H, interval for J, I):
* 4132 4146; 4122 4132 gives 0.14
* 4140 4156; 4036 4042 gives 0.17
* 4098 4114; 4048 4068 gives 0.17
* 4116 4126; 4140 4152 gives -0.03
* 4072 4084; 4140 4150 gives -0.04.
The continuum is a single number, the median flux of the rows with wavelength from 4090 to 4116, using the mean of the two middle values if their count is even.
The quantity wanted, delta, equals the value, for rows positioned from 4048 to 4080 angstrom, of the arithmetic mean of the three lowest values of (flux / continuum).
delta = 0.80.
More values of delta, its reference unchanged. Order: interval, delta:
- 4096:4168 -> 0.88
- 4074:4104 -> 0.84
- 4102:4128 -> 0.98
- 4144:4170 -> 1.04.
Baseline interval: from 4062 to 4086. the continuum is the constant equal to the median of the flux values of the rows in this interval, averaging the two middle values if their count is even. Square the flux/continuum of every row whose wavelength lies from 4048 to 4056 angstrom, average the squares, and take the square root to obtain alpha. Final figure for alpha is 0.99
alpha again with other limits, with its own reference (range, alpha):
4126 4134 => 1.01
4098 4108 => 0.96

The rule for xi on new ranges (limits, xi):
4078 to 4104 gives 3.0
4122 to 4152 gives 2.3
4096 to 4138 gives 4.0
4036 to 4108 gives 3.6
